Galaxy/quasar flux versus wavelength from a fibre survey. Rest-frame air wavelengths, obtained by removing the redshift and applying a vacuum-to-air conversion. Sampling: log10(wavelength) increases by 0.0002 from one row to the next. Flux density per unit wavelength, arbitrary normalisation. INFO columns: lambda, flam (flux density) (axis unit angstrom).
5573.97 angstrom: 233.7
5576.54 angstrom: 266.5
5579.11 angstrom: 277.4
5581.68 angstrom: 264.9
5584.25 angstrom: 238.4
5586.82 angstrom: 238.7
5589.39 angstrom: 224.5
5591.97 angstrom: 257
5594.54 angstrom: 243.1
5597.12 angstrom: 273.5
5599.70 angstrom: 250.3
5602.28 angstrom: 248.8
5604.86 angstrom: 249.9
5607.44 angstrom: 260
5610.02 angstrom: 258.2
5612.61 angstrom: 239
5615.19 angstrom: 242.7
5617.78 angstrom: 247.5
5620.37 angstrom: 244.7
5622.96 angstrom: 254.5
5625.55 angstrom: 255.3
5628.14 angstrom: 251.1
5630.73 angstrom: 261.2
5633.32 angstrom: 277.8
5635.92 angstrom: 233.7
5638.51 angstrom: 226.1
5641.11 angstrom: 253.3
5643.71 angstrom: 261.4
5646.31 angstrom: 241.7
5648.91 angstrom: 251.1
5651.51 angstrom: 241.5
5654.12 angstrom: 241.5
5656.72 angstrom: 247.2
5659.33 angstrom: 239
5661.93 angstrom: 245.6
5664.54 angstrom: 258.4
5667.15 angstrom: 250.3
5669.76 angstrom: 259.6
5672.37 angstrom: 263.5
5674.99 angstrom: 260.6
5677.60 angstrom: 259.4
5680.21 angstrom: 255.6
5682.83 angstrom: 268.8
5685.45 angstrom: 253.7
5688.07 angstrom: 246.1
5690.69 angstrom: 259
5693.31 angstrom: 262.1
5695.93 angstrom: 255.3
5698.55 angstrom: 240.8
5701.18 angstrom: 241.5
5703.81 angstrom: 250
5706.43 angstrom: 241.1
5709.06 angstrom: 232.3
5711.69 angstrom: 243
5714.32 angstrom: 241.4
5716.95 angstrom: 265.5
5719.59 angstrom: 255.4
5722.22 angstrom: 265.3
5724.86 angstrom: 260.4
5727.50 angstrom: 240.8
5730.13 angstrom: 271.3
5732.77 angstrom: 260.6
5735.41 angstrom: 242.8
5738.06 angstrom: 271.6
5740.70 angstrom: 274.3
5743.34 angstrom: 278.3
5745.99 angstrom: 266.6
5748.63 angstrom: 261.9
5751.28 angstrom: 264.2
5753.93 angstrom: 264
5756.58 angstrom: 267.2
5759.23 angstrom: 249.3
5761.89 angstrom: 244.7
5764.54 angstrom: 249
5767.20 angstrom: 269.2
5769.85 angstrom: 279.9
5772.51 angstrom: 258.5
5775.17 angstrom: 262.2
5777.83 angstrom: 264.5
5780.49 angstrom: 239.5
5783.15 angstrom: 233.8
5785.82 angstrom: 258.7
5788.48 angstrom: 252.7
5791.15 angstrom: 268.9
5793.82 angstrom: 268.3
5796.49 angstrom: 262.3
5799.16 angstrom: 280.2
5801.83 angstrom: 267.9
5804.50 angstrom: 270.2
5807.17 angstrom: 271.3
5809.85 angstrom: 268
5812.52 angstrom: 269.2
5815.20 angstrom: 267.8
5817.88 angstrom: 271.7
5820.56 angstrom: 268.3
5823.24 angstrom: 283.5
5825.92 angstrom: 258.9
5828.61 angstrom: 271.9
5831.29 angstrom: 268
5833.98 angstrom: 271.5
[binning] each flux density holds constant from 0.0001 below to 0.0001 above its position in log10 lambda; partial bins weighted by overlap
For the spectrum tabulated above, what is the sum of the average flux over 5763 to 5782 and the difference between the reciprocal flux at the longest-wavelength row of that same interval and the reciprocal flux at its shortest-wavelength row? 260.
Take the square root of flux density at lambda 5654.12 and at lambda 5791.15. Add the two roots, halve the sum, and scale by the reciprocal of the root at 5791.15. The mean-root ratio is 0.97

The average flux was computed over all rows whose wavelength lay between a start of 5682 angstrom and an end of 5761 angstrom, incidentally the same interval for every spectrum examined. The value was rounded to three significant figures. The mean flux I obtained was 256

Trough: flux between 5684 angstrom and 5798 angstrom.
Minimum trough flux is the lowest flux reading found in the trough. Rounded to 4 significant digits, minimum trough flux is 232.3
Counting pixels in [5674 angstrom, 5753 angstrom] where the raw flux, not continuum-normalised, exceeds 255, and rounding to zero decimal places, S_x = 19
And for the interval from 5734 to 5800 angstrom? 18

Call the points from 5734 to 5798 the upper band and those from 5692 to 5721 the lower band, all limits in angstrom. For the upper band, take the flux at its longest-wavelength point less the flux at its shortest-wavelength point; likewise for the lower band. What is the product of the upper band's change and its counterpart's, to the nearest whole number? -131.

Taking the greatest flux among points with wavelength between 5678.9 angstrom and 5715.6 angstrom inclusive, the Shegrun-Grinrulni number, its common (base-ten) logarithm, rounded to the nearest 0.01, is 2.43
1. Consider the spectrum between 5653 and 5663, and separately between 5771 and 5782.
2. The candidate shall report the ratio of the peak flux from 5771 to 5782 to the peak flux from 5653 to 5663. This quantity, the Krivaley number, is 1.07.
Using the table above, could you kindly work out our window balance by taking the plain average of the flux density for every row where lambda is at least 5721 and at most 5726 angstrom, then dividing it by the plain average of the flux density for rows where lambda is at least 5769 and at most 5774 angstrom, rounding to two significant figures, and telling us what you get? 0.98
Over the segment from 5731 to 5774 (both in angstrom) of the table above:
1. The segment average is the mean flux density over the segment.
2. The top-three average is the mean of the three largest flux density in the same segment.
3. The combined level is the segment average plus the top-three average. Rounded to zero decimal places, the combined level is 540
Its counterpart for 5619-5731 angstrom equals 524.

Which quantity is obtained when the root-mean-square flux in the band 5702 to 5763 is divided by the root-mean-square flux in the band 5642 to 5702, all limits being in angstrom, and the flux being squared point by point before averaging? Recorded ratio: 1.02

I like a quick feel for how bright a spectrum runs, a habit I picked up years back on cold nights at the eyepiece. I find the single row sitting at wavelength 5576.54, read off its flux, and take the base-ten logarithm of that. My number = 2.43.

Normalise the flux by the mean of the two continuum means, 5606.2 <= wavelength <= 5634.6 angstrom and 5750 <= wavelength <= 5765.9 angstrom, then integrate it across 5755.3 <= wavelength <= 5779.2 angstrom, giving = 24.4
